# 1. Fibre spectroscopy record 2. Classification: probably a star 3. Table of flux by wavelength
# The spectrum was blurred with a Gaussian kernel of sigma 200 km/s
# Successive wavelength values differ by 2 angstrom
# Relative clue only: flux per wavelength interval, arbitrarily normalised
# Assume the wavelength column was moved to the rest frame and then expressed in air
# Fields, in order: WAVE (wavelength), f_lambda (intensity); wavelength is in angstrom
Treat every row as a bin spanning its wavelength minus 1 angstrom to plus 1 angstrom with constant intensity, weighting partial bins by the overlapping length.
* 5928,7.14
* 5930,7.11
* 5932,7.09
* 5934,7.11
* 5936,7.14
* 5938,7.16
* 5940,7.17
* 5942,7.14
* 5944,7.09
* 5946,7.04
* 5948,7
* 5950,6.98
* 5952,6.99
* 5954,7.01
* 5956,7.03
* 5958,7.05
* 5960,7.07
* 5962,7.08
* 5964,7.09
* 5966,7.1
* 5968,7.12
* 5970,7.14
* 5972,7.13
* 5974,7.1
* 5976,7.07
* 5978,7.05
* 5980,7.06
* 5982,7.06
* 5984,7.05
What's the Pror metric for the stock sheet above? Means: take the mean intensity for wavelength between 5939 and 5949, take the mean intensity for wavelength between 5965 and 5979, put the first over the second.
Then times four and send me 3.99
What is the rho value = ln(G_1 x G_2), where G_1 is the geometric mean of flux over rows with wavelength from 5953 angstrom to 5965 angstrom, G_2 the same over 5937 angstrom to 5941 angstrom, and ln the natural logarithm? 3.92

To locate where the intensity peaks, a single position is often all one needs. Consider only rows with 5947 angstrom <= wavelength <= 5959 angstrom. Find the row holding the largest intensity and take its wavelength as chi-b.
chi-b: 5958 angstrom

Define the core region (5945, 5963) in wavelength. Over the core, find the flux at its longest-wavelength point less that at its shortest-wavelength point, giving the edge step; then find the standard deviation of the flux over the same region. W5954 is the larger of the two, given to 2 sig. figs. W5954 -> 0.040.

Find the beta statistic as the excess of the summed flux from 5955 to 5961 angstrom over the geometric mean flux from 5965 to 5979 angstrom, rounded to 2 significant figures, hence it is 14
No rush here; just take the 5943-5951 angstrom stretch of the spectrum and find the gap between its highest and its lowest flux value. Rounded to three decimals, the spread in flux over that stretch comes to 0.110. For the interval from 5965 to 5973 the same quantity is 0.040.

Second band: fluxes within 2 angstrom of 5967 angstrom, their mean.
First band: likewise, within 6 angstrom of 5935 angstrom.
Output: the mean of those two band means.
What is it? 7.120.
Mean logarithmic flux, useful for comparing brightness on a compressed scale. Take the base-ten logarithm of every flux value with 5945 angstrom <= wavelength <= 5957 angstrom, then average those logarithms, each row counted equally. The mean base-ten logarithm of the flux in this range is 0.846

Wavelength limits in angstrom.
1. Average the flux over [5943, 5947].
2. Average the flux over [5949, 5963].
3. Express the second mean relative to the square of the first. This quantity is 0.141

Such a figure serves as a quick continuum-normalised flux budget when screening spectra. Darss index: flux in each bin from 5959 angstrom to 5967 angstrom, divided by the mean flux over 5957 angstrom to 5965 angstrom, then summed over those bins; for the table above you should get 4.01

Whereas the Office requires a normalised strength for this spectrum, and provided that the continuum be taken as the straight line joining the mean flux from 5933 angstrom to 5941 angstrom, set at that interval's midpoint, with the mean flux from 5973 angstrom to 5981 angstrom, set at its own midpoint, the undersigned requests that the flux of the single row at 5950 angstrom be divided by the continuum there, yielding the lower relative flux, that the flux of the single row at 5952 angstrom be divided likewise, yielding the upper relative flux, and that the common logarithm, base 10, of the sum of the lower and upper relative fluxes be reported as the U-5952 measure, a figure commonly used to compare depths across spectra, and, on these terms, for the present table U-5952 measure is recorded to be 0.293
